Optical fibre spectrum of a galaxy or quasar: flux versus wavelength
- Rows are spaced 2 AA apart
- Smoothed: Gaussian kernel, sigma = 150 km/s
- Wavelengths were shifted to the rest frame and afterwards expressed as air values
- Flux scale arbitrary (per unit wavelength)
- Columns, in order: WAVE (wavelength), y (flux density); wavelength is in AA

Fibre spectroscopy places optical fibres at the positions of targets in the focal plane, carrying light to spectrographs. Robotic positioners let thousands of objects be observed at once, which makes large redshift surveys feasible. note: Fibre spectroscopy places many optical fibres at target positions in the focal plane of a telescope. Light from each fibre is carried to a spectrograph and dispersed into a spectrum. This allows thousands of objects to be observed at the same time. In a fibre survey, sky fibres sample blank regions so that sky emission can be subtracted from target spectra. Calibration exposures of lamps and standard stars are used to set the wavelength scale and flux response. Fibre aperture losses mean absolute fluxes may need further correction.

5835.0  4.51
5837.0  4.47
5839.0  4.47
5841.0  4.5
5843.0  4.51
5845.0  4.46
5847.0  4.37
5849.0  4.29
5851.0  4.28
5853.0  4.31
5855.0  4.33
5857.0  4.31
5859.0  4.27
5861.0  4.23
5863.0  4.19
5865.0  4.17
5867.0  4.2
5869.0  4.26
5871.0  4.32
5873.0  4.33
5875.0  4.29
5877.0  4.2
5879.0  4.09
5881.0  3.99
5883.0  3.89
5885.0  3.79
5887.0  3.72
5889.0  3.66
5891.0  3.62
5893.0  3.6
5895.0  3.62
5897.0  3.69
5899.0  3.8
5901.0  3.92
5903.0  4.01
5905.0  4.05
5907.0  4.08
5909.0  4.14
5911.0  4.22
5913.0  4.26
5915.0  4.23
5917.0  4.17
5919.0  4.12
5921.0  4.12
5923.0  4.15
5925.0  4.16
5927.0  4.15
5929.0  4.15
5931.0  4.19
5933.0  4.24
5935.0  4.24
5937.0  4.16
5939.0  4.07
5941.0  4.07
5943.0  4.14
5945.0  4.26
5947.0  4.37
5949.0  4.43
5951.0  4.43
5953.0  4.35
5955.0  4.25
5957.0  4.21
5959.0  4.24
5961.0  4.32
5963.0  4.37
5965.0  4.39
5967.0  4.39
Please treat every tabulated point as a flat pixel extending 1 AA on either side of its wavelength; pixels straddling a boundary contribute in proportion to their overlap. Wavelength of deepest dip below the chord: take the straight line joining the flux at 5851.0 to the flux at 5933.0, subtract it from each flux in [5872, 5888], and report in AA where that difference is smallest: 5887.0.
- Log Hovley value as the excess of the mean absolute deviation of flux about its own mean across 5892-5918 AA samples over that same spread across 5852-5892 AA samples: 0.00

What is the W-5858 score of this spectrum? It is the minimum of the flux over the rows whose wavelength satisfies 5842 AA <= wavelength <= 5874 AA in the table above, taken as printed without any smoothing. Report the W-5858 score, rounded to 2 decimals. 4.17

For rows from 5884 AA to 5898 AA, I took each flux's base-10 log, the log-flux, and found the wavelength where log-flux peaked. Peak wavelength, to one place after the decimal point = 5885.0 AA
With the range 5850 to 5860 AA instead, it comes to 5855.0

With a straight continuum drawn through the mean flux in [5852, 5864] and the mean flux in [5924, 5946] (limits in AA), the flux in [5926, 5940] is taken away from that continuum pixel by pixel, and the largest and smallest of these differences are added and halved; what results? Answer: 0.01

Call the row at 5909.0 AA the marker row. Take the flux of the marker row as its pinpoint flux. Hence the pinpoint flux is 4.14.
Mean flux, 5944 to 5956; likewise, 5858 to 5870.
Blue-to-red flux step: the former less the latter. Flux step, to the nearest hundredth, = 0.13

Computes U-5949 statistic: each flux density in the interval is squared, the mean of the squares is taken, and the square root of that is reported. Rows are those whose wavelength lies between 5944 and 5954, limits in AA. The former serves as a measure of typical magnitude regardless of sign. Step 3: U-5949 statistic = 4.37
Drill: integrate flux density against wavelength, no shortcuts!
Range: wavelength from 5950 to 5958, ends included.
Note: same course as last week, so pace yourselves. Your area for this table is 34.5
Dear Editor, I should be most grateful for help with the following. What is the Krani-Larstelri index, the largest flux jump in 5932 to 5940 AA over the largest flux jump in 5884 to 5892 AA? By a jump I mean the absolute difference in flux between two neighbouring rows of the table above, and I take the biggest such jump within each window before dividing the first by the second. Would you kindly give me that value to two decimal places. 1.29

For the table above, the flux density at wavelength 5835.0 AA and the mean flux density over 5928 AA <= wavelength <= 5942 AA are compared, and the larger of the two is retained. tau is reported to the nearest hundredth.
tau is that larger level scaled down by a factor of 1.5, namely 3.01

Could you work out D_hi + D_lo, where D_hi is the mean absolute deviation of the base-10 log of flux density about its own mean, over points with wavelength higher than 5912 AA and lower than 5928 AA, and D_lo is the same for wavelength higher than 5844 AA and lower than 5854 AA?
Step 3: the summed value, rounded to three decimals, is 0.010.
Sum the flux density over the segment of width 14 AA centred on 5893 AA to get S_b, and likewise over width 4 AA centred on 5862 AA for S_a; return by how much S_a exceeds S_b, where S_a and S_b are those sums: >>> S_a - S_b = -17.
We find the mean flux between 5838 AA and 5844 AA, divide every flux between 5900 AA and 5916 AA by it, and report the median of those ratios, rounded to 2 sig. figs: 0.91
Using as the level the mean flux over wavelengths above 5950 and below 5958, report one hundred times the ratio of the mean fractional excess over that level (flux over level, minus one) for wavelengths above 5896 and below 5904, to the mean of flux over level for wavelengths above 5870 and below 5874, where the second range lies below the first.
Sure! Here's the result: -11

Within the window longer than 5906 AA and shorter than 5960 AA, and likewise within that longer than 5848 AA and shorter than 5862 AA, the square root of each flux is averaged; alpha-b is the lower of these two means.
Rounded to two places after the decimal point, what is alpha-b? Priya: 2.05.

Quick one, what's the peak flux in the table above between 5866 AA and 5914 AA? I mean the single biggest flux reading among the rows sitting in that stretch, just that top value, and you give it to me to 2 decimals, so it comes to 4.33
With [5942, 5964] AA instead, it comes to 4.43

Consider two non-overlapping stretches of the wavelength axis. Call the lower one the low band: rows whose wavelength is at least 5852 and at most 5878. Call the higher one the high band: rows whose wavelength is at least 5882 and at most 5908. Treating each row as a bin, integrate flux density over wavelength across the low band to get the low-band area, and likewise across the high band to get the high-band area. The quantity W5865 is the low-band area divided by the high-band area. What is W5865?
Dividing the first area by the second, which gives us 1.12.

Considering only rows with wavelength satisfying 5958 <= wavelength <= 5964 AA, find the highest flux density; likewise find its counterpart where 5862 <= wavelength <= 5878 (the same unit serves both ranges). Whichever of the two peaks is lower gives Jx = 4.33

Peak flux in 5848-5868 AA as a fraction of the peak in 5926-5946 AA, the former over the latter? 1.016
